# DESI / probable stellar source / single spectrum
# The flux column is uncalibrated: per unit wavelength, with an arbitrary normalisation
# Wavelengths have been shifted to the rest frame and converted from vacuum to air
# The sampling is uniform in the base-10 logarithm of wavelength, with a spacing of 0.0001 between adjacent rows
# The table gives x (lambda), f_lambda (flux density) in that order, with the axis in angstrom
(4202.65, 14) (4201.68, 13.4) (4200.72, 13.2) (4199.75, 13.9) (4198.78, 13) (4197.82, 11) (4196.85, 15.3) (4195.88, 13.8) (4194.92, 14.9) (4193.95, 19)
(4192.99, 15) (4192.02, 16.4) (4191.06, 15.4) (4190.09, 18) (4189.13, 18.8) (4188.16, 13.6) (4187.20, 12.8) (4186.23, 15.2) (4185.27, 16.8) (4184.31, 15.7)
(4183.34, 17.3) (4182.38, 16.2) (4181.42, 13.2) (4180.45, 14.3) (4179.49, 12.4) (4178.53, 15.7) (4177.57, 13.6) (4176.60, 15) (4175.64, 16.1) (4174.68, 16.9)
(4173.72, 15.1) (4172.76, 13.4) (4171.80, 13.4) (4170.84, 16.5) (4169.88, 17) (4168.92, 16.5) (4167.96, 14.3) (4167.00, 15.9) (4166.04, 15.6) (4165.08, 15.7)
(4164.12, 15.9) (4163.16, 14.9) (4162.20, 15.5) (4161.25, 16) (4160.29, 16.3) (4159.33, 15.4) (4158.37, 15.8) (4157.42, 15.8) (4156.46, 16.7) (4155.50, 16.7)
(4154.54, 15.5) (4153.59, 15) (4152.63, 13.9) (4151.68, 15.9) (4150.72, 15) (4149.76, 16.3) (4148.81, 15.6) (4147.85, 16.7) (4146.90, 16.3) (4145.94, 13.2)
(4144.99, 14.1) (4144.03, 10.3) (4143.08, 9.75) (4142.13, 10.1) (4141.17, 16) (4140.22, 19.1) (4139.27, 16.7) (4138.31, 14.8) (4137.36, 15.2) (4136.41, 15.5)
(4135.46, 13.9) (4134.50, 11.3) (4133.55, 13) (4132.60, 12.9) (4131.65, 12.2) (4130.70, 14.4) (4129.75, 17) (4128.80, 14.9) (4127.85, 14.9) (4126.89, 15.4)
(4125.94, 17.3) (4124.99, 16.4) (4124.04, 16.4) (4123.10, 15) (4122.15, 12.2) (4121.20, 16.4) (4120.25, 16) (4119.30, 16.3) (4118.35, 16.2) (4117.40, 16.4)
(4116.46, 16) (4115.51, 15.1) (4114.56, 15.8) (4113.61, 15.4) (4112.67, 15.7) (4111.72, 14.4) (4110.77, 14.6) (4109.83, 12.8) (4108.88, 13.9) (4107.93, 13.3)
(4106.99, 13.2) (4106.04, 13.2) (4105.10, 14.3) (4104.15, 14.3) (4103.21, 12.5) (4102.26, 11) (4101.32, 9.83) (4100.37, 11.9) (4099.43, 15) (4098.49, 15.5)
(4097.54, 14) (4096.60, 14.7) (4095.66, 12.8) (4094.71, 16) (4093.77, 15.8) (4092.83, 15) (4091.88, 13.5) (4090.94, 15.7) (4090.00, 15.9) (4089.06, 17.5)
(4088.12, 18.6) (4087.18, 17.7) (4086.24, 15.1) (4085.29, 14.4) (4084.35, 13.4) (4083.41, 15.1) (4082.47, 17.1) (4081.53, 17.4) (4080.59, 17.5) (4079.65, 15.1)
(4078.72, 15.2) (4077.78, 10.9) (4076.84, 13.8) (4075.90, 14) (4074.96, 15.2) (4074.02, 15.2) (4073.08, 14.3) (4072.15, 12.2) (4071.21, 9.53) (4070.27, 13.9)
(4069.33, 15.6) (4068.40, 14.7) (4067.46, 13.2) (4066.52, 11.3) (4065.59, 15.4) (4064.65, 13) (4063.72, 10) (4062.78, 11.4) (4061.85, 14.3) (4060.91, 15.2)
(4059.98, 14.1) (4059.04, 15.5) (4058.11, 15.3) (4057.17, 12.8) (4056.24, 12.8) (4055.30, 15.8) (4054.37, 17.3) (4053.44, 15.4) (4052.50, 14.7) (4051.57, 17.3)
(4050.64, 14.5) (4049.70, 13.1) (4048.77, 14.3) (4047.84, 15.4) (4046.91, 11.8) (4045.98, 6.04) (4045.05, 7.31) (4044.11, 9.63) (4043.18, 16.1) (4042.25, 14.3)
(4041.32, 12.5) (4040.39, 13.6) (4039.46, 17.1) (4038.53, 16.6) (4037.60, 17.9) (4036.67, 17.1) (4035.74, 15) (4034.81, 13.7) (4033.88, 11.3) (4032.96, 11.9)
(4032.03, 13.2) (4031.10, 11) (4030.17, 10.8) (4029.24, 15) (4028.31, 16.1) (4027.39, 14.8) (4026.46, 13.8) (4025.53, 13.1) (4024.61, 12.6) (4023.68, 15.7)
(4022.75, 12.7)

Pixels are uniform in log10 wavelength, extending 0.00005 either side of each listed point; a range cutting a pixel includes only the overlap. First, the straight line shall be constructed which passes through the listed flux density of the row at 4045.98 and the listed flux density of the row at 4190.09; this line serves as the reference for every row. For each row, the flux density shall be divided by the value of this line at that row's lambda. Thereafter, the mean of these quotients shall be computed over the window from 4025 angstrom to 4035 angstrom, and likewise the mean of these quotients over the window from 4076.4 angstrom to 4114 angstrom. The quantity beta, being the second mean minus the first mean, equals -1.3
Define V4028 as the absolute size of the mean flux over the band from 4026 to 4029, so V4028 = 14.9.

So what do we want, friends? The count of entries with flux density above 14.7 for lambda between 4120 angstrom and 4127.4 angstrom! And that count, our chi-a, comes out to 7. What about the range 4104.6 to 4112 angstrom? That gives 0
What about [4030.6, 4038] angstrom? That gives 3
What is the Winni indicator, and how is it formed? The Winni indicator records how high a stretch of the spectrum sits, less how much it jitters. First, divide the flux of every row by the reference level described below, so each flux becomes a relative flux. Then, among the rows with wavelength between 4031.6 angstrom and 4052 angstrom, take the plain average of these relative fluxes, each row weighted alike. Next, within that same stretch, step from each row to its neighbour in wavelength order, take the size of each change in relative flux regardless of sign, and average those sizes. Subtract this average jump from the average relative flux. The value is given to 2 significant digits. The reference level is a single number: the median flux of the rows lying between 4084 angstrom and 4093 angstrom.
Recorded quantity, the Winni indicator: 0.75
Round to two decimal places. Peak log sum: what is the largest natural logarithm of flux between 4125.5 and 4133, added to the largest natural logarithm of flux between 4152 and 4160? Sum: 5.67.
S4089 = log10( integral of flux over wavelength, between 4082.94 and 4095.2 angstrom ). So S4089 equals 2.283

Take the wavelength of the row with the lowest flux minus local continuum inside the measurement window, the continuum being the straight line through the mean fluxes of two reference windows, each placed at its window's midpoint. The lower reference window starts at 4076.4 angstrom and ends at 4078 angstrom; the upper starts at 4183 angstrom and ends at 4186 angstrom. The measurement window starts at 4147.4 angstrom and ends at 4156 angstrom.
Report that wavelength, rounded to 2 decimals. 4152.63 angstrom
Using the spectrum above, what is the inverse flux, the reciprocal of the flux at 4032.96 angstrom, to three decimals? 0.084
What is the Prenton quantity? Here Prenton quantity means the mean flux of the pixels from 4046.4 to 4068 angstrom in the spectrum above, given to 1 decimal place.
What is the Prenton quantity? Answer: 14.1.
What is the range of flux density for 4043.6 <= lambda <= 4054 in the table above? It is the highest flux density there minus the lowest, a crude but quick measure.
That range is 11.3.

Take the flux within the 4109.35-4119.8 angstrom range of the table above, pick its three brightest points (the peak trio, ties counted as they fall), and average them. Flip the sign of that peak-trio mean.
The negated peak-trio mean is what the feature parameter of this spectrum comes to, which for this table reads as -16.3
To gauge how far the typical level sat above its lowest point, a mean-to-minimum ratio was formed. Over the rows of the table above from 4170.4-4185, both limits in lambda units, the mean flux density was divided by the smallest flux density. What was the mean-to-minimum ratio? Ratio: 1.21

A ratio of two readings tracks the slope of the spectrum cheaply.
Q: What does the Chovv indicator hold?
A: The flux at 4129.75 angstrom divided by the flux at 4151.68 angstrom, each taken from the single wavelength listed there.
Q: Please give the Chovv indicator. 1.07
